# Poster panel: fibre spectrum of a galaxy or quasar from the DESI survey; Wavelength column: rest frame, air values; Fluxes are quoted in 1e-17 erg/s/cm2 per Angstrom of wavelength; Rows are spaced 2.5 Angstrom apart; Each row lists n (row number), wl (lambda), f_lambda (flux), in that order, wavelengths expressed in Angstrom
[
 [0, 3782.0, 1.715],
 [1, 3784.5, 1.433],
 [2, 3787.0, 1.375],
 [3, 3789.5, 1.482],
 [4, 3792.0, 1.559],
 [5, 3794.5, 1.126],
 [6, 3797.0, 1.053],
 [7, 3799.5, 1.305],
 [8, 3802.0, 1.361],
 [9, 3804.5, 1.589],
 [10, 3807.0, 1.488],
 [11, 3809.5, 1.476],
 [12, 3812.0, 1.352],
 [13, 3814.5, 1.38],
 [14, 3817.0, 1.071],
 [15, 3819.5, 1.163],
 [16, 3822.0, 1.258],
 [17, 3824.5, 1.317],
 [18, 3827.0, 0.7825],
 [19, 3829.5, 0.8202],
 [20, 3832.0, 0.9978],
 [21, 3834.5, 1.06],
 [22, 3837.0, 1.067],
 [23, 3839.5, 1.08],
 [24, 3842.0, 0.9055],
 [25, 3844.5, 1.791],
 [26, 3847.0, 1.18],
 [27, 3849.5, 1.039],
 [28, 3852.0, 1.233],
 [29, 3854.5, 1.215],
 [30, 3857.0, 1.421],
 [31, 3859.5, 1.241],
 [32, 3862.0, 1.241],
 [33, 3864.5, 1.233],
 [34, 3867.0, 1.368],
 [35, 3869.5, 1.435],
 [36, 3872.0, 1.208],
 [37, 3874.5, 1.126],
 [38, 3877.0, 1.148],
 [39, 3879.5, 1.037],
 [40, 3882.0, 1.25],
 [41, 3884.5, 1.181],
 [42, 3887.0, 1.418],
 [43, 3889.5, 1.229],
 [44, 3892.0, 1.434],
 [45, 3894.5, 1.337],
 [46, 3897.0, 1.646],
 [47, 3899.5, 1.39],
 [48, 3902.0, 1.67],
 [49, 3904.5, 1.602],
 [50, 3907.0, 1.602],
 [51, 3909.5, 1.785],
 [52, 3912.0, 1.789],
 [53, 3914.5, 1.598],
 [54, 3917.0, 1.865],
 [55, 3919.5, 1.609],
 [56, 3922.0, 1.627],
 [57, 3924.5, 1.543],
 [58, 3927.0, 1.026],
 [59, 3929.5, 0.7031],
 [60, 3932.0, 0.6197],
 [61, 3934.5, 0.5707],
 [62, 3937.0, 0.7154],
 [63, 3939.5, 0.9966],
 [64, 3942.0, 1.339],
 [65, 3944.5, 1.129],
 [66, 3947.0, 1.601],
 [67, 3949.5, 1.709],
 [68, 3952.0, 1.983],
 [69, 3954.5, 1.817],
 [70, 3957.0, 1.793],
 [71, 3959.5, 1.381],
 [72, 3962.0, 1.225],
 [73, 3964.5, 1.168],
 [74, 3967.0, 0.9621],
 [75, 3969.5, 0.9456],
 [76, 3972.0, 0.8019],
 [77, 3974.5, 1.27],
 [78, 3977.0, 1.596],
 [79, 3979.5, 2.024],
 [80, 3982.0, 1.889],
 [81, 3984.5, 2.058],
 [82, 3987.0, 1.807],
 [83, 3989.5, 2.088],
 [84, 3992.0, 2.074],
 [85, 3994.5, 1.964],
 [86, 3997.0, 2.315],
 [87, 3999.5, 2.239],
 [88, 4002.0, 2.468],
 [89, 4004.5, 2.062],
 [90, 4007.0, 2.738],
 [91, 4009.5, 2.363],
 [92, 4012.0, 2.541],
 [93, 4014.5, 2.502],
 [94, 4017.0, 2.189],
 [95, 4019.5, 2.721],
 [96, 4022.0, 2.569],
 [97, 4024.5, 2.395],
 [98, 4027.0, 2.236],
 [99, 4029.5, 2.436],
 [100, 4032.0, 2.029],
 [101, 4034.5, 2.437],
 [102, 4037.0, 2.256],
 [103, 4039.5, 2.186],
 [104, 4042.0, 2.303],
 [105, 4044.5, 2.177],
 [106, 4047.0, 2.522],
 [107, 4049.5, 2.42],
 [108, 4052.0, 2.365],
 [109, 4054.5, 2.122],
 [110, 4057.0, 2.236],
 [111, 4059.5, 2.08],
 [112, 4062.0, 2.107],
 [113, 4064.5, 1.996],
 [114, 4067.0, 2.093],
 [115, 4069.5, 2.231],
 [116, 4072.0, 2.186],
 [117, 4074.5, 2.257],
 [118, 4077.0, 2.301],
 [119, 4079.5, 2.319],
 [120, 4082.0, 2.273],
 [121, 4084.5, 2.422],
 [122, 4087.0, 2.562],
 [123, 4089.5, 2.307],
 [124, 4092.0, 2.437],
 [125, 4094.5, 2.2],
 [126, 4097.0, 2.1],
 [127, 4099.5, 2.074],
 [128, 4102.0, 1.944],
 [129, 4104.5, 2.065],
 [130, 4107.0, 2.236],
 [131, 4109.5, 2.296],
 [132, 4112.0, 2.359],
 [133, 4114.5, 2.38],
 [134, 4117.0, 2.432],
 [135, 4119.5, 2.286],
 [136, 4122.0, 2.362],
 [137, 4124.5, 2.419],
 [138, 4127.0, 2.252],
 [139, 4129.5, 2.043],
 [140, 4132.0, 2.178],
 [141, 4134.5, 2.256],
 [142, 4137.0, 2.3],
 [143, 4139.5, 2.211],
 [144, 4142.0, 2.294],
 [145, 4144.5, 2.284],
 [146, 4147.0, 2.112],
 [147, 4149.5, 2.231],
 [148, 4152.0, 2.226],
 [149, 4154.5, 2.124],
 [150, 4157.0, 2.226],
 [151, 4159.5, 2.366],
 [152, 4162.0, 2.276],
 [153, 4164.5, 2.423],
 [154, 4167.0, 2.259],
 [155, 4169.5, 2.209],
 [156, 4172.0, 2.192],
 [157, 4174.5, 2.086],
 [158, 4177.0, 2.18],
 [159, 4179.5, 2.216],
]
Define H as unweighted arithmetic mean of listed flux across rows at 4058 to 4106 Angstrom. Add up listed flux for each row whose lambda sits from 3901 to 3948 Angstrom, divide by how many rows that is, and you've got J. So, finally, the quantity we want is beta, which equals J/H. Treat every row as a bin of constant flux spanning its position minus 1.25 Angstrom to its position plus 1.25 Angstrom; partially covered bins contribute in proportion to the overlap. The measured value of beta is 0.6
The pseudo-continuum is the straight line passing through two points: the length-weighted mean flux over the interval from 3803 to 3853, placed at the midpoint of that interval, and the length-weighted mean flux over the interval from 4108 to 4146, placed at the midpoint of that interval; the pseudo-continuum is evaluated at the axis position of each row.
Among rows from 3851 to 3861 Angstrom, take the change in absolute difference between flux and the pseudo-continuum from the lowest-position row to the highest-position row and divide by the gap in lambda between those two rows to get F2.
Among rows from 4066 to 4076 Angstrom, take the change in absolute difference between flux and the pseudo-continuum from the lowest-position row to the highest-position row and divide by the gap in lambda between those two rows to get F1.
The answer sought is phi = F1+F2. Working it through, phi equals 0.021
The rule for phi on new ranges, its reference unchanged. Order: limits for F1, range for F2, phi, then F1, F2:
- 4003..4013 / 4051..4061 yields 0.019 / 0.060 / -0.042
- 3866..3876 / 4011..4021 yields 0.050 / 0.030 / 0.020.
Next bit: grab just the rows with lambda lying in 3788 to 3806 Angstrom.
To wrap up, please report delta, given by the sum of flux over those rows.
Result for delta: 9.5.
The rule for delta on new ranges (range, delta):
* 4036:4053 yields 16.2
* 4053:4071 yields 14.9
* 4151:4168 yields 15.9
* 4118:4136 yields 15.8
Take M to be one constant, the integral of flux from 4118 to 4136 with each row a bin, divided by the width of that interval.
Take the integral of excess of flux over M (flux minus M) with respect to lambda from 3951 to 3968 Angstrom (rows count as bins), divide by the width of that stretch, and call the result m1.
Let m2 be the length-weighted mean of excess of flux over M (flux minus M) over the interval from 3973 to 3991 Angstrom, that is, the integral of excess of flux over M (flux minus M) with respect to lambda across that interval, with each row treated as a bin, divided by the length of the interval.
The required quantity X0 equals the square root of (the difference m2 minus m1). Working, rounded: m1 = -0.78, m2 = -0.45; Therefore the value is 0.58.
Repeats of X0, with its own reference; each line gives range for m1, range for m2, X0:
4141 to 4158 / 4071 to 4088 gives 0.34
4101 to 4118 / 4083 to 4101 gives 0.22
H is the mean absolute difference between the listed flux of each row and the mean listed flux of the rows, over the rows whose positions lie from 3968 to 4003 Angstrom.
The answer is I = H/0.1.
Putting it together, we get 3.9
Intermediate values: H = 0.39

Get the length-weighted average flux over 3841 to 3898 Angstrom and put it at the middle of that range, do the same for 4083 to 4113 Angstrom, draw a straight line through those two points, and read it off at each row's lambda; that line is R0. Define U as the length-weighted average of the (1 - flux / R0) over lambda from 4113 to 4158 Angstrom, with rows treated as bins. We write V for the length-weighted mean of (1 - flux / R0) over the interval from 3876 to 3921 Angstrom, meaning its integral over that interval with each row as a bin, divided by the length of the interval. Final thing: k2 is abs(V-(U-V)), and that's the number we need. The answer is 0.17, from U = 0.06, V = -0.05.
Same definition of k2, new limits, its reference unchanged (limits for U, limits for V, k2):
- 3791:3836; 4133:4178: 0.40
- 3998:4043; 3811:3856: 0.18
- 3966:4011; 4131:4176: 0.25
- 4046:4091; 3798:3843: 0.20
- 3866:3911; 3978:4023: 0.43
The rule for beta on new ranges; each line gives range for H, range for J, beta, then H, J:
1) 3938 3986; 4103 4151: 1.6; 1.5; 2.26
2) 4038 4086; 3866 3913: 0.6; 2.2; 1.40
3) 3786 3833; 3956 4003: 1.3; 1.3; 1.69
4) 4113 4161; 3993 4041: 1.0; 2.3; 2.35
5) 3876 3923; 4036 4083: 1.5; 1.5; 2.23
